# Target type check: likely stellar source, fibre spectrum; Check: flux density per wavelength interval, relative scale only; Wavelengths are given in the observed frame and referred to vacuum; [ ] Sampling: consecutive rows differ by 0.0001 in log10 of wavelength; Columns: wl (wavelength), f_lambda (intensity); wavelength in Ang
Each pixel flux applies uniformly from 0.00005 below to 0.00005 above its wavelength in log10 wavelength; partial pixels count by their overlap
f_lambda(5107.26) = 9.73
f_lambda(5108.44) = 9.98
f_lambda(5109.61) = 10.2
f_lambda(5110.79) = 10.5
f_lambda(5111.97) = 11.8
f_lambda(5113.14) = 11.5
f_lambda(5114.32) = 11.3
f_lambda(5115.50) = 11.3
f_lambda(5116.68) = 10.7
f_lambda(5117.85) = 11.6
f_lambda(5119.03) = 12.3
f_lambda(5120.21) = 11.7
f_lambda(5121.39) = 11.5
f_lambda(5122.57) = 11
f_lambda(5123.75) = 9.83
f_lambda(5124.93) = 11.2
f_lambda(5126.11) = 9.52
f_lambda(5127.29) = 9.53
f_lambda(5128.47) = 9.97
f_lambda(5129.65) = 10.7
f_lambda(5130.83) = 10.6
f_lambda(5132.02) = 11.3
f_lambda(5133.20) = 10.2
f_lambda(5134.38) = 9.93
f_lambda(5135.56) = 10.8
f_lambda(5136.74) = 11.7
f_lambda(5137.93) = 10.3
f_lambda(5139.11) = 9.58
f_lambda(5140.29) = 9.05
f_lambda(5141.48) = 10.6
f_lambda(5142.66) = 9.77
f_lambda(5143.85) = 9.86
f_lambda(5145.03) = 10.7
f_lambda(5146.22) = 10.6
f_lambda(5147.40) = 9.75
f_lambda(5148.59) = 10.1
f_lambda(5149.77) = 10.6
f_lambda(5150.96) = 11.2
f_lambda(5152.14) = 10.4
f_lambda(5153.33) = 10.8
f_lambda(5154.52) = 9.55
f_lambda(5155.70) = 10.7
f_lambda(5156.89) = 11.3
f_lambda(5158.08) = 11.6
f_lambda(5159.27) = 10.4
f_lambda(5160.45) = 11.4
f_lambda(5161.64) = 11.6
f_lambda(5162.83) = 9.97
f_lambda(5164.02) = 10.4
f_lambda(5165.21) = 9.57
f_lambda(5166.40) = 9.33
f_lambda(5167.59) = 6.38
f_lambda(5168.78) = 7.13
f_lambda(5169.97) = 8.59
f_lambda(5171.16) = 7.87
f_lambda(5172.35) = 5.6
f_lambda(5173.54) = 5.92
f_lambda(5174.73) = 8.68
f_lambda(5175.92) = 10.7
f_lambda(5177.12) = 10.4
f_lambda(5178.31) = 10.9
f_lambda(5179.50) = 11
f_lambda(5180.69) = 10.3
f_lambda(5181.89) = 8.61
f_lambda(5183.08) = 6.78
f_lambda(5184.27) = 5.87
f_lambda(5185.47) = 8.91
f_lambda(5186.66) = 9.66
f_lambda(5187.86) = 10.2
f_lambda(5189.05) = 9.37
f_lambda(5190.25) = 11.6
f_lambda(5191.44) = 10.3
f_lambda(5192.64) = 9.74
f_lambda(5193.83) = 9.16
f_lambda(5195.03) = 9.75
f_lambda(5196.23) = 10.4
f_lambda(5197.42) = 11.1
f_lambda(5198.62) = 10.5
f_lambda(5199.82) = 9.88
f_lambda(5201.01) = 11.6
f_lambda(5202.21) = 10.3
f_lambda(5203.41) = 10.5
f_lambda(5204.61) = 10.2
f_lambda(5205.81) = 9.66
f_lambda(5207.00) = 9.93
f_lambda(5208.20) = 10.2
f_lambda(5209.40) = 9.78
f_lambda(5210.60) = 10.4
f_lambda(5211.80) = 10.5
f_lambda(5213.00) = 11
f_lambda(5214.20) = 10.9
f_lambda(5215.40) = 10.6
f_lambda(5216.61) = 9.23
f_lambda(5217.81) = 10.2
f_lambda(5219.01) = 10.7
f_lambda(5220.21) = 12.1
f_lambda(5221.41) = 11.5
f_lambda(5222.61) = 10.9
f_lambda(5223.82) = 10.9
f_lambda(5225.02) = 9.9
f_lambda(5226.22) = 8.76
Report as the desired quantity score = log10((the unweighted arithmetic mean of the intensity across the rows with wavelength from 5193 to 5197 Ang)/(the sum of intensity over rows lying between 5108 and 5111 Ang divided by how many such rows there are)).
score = -0.02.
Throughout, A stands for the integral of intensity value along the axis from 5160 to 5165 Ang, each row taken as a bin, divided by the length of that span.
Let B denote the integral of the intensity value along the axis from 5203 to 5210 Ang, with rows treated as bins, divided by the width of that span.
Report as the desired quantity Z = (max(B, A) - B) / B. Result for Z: 0.07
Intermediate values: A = 10.7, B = 10.04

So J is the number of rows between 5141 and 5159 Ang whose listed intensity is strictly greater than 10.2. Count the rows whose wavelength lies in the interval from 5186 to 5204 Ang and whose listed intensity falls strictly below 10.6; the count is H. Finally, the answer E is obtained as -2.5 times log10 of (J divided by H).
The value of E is 0.20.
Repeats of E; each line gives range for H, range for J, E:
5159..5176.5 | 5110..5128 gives 0.00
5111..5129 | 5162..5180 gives -0.24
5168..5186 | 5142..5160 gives 0.20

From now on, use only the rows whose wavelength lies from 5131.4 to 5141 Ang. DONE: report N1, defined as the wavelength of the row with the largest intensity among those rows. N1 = 5136.74 Ang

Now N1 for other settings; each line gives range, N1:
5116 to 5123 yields 5119.03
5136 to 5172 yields 5136.74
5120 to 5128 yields 5120.21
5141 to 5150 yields 5145.03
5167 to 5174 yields 5169.97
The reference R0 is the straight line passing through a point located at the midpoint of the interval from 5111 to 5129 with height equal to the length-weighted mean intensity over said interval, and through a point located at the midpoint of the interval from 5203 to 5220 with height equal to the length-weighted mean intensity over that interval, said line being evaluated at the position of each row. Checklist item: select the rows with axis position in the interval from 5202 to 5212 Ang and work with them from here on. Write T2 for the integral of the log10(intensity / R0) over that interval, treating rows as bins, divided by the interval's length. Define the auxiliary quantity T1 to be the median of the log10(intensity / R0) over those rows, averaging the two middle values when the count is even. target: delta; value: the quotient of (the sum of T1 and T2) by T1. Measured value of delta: 2.5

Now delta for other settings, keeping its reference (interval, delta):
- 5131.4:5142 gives 1.9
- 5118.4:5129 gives -5.4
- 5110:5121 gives 1.8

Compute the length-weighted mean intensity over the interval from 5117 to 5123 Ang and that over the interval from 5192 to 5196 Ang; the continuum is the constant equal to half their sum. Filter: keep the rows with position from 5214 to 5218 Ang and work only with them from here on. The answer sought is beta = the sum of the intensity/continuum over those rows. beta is 4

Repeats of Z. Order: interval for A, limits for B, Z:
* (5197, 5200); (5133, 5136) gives 0.02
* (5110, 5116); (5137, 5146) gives 0.12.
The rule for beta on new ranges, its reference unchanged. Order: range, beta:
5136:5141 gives 4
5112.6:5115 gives 2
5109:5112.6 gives 3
